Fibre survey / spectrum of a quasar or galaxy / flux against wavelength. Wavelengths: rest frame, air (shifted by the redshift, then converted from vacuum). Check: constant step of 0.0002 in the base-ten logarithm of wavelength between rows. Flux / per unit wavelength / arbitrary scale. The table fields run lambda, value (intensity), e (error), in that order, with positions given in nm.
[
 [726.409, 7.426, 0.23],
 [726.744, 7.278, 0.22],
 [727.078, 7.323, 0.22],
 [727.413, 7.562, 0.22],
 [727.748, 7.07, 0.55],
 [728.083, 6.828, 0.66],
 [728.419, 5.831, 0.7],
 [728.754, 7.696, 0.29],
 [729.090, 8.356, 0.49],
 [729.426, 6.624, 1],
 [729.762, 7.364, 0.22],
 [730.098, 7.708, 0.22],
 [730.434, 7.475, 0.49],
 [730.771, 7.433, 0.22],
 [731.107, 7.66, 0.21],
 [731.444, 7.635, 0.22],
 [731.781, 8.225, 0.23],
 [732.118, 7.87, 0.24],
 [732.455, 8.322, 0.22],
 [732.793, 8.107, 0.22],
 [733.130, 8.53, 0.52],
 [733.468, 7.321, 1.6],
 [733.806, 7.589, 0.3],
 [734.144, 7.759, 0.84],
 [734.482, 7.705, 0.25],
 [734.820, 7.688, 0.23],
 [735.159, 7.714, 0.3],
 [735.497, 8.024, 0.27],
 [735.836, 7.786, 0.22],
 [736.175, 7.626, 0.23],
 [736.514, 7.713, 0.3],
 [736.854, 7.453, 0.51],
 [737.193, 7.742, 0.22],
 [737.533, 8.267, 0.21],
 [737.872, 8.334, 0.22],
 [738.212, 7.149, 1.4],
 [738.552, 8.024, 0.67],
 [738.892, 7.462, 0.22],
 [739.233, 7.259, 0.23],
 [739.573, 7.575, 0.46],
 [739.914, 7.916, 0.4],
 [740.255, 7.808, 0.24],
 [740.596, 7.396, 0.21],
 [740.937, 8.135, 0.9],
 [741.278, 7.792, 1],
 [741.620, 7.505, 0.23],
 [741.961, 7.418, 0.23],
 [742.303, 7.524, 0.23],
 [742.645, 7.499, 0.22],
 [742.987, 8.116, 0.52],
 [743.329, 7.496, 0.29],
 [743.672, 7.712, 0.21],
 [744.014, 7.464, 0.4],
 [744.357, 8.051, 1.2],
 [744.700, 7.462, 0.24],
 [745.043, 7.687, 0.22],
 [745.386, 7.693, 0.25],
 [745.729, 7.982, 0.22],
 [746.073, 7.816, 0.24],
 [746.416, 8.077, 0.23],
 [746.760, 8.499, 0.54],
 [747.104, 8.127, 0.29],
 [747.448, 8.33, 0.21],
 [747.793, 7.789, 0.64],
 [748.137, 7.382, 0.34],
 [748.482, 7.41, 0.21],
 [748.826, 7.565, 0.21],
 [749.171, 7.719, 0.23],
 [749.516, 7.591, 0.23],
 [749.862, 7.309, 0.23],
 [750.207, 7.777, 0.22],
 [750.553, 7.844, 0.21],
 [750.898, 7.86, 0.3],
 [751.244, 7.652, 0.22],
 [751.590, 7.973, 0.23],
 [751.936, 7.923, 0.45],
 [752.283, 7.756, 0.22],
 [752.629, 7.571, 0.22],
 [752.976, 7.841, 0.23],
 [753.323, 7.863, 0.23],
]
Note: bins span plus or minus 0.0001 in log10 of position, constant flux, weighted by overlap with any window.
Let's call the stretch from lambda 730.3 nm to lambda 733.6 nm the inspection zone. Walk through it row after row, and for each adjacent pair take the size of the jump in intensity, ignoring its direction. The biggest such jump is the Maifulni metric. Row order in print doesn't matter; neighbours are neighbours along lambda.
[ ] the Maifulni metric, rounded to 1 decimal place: 1.2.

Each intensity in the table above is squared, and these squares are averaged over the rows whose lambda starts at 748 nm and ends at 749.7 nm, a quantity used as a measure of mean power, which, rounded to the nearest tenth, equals 56.8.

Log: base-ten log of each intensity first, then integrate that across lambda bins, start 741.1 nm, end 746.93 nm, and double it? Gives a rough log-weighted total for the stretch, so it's 10.4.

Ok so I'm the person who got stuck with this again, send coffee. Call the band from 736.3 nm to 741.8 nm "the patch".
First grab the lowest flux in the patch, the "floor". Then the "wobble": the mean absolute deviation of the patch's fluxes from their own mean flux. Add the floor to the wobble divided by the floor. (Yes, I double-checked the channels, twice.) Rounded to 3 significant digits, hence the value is 7.19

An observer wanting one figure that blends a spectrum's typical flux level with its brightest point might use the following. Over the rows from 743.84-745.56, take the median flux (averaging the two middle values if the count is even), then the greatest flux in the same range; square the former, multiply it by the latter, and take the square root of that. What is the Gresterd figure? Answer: 21.81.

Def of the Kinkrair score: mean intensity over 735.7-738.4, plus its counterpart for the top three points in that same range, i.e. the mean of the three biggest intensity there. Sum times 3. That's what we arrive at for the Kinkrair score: 47.7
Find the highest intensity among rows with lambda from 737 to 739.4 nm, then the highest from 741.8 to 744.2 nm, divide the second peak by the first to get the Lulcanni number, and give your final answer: 0.97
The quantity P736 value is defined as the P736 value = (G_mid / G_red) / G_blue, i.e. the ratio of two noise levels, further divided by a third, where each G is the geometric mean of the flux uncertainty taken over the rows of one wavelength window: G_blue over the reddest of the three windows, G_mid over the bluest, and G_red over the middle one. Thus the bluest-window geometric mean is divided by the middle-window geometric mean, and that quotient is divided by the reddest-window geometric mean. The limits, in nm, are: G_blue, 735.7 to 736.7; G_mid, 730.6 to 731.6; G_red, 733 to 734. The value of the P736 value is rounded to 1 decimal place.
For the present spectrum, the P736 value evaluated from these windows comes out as 1.4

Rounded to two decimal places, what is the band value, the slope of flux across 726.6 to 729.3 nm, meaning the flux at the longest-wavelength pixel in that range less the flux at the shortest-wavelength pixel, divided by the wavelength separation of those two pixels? 0.46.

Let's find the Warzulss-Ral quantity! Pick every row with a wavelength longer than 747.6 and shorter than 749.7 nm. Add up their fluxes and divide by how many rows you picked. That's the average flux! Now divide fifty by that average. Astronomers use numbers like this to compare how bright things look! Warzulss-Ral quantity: 6.60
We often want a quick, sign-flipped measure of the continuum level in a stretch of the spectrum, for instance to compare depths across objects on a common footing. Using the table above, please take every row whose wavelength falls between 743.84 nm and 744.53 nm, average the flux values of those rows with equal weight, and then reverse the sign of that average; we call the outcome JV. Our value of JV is -7.76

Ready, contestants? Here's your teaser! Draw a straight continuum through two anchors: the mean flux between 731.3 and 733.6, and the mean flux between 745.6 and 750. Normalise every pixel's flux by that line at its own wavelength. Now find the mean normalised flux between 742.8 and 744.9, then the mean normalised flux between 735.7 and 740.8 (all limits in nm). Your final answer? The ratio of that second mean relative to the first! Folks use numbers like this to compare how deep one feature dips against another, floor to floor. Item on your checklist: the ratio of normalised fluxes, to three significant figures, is 0.989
